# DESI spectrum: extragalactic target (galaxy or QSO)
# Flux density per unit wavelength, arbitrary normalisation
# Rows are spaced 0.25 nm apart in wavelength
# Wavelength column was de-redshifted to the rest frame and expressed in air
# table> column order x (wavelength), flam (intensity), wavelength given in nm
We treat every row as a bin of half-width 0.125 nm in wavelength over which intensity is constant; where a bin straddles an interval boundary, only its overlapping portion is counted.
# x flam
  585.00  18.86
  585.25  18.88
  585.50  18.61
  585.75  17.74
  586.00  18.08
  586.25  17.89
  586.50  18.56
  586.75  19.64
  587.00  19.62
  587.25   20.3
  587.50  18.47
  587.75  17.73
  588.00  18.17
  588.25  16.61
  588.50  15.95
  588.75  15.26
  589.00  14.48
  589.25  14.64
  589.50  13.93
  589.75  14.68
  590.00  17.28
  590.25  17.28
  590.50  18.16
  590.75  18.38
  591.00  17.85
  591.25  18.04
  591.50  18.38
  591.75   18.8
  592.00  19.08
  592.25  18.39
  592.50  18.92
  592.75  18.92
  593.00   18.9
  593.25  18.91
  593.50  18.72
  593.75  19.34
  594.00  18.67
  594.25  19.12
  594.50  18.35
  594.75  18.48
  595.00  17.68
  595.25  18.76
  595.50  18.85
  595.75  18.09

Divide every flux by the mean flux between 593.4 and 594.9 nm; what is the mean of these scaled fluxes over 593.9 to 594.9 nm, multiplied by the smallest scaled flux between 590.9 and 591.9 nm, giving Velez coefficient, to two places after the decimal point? 0.94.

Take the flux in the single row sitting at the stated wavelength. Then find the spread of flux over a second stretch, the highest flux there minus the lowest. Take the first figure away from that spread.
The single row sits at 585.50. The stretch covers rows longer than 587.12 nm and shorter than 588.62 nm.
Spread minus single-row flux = -14.3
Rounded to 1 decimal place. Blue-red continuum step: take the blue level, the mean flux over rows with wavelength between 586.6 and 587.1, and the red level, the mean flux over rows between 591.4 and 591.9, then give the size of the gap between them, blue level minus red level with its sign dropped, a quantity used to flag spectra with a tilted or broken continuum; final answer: 1.0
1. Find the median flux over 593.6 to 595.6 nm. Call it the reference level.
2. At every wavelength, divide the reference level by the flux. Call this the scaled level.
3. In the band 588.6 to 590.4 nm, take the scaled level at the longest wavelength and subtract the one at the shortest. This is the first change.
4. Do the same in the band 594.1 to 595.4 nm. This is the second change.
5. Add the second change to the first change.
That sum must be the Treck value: -0.12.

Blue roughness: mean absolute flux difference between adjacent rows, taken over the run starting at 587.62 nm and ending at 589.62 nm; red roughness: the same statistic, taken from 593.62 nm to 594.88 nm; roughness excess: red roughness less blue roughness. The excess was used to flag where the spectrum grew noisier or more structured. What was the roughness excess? -0.21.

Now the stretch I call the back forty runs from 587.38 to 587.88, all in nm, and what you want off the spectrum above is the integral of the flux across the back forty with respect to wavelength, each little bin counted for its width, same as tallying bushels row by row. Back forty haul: 9.05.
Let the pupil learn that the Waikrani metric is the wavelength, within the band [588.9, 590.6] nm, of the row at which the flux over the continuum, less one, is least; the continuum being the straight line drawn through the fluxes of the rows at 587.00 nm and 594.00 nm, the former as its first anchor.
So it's 589.50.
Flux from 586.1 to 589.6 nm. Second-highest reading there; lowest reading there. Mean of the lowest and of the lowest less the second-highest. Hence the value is 4.1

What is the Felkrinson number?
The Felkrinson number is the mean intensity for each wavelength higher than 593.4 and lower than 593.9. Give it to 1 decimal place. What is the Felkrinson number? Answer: 19.0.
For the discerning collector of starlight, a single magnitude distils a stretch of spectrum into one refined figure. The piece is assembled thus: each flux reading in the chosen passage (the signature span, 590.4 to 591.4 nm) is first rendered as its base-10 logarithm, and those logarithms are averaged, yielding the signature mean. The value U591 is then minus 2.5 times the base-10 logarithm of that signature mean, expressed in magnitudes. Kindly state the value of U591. -0.249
